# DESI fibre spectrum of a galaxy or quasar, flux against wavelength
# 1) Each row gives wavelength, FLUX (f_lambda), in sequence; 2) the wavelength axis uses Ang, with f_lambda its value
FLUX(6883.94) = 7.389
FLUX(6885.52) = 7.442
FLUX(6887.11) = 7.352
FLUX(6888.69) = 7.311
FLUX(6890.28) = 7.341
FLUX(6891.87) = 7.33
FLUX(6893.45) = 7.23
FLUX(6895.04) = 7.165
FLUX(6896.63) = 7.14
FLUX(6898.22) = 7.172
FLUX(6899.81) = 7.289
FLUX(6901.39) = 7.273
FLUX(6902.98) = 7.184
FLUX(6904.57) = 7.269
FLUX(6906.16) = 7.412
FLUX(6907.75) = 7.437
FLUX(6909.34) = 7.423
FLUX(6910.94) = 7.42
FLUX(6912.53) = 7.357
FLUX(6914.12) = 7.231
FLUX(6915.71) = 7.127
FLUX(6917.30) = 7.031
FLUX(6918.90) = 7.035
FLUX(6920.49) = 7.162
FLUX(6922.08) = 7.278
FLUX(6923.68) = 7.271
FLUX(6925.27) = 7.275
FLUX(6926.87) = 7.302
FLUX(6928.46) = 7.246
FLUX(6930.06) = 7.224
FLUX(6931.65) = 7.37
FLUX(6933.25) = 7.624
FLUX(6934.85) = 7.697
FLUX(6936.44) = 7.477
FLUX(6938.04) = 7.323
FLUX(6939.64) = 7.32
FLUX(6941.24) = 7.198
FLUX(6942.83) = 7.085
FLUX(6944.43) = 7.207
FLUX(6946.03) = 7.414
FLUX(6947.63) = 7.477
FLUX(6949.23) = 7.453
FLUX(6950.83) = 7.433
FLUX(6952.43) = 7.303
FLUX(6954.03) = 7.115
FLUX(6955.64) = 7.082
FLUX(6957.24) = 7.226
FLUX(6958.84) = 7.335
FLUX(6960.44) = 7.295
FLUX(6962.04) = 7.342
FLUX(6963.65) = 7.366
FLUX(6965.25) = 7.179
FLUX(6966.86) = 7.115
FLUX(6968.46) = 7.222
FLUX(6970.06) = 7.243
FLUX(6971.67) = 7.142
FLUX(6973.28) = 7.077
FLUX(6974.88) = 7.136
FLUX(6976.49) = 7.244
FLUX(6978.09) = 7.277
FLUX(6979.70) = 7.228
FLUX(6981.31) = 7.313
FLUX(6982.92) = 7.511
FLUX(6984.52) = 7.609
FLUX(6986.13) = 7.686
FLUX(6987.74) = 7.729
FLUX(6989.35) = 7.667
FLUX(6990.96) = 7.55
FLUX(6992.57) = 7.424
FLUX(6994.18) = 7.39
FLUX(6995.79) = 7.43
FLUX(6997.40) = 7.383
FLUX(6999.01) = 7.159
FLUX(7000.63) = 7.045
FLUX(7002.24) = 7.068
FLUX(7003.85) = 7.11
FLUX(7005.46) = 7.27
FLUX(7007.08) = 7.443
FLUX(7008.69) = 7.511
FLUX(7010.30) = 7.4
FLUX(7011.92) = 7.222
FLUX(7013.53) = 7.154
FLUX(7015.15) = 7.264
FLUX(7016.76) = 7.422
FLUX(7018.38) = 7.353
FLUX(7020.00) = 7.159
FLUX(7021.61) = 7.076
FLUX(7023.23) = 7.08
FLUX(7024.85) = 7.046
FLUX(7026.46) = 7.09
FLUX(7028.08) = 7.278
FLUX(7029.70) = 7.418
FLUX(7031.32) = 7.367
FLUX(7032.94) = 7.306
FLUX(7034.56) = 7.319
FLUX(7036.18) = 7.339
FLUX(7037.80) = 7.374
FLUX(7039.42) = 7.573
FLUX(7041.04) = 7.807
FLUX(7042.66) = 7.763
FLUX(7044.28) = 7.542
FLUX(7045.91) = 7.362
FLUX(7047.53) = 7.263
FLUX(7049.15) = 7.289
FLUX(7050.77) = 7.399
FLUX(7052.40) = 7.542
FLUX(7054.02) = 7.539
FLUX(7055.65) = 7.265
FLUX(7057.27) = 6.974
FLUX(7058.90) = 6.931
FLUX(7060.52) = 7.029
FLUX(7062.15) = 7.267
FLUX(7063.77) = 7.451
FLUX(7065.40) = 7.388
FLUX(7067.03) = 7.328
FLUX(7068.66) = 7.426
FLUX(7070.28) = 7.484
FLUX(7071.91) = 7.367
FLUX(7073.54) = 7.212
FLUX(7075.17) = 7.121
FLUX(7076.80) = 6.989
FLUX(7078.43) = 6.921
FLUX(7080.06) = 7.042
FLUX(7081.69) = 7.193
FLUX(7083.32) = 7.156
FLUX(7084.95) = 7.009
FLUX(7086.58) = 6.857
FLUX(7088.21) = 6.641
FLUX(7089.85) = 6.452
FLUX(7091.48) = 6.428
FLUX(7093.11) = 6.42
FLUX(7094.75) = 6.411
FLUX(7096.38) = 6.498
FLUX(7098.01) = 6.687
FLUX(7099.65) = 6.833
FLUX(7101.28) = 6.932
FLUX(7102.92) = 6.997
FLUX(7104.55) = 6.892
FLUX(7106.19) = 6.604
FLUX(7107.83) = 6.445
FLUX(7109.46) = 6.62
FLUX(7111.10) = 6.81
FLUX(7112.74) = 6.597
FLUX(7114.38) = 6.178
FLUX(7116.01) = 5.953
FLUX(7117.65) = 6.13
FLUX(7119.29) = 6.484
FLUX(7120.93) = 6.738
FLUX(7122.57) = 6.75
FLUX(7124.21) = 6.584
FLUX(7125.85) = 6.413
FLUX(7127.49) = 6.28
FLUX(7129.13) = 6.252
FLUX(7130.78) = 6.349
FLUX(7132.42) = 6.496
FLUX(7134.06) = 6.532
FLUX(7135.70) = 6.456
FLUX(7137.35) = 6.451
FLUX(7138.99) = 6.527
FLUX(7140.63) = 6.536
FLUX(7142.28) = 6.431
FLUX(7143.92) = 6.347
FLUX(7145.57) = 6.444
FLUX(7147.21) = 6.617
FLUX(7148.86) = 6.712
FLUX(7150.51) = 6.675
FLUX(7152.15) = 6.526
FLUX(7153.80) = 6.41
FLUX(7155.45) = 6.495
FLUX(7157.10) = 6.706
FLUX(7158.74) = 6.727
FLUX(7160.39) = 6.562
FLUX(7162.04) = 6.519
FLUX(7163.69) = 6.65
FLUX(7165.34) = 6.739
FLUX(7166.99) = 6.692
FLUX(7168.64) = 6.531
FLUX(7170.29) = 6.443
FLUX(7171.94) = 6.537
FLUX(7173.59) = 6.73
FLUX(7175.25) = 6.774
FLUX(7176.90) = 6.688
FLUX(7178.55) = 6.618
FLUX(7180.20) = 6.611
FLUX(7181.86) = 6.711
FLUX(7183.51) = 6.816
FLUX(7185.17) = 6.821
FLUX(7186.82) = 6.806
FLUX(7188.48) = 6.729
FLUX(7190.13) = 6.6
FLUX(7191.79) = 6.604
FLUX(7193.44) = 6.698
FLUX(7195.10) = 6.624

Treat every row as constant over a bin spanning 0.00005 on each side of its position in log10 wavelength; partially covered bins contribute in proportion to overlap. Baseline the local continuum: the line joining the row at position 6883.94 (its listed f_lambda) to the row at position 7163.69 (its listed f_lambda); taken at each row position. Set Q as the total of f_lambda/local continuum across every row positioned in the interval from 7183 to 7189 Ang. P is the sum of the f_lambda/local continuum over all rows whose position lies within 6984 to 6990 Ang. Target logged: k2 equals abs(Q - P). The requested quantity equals 0.19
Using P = 4.31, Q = 4.12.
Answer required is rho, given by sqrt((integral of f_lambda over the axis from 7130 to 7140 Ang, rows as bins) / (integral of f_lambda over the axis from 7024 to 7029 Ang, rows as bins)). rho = 1.35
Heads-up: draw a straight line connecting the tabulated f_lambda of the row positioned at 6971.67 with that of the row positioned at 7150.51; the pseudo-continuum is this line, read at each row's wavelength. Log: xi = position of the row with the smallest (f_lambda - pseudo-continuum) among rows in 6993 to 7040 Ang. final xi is 7000.63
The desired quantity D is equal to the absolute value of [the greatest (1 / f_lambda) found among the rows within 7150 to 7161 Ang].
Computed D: 0.156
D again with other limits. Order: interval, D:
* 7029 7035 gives 0.137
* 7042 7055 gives 0.138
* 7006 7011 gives 0.135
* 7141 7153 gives 0.158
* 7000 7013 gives 0.142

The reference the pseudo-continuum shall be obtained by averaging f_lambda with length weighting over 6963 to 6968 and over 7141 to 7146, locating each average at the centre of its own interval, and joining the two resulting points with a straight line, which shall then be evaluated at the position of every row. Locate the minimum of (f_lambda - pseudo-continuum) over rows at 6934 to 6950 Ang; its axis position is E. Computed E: 6942.83 Ang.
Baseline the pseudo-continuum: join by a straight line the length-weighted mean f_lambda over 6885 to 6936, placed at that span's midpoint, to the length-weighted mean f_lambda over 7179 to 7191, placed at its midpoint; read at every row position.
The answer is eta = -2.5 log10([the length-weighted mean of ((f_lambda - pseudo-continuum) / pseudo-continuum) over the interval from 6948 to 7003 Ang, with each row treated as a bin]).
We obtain 4.1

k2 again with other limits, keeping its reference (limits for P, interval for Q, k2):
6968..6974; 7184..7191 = 0.09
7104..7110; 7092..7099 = 0.10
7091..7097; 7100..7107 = 0.26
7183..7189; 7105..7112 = 0.23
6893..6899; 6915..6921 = 0.02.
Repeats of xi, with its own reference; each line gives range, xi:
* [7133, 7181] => 7143.92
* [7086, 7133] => 7116.01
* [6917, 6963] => 6917.30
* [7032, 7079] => 7058.90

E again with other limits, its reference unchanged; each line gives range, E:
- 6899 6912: 6902.98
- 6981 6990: 6981.31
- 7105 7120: 7116.01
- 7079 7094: 7093.11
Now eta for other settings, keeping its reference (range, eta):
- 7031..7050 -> 3.1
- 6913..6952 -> 5.3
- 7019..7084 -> 3.5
